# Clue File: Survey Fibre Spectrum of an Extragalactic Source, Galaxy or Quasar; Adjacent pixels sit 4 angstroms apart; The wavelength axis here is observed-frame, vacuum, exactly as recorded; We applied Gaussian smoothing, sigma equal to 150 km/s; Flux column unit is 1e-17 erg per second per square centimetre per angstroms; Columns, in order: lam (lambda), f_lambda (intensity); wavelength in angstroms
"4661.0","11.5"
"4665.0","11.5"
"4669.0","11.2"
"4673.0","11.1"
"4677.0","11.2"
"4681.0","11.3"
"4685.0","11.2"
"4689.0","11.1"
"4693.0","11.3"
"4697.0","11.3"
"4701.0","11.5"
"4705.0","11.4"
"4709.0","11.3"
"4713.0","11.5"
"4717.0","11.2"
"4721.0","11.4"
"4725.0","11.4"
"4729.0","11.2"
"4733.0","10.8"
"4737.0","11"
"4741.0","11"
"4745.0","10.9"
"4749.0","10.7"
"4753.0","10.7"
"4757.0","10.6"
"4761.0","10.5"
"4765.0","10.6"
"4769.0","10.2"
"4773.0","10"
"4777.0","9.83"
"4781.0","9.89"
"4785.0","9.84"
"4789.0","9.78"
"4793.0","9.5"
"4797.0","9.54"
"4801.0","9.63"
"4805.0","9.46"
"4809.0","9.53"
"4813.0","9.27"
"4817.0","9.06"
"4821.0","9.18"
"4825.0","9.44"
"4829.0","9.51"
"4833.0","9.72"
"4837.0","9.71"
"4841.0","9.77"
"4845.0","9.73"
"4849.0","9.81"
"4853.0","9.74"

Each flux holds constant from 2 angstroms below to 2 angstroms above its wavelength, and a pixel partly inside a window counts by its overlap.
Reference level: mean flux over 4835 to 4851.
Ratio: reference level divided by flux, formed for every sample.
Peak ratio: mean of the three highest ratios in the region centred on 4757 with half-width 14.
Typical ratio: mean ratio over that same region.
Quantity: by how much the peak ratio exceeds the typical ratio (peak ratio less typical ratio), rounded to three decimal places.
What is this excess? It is 0.015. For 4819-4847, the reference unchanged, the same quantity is 0.022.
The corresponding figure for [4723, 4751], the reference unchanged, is 0.016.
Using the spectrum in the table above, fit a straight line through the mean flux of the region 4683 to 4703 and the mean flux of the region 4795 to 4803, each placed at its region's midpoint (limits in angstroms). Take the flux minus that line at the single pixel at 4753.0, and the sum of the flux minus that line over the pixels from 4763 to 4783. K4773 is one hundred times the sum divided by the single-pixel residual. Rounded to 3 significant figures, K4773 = 136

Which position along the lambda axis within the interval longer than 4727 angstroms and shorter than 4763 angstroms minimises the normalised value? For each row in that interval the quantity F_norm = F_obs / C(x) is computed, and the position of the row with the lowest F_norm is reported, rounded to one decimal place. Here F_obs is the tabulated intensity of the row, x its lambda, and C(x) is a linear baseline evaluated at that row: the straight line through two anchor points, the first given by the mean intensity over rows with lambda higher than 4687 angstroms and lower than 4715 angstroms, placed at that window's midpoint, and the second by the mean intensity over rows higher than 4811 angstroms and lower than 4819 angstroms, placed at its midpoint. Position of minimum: 4733.0 angstroms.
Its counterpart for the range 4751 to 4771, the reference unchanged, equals 4769.0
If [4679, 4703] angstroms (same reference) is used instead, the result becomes 4689.0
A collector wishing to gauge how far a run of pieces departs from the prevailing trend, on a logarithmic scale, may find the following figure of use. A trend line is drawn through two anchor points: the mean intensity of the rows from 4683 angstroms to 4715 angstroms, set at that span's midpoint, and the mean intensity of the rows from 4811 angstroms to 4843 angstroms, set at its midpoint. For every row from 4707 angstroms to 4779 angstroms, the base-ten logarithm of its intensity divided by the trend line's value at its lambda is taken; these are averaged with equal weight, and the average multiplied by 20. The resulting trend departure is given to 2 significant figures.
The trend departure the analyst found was 0.11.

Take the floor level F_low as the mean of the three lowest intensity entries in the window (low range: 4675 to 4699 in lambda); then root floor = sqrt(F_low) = 3.34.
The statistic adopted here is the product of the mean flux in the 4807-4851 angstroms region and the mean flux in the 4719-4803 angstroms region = 99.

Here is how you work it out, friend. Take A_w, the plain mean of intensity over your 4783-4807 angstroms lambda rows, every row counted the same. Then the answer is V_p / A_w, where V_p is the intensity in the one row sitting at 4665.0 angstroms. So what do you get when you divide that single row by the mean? 1.19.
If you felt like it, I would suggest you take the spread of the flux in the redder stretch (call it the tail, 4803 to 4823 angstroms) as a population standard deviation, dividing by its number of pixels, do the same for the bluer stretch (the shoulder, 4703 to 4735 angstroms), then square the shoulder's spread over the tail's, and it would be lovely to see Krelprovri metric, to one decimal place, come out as 1.4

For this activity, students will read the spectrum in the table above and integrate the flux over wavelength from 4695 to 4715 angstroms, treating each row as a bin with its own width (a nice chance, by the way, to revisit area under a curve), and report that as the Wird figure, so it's 228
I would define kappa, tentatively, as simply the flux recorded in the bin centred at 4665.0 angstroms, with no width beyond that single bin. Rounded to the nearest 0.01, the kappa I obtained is 11.50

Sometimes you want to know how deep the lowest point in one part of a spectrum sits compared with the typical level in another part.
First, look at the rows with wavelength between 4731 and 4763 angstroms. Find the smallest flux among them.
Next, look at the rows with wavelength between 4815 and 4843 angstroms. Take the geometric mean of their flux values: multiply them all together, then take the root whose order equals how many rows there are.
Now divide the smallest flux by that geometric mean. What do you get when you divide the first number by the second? 1.11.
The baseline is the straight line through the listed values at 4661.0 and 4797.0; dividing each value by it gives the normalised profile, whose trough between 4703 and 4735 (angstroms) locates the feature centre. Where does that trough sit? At 4733.0 angstroms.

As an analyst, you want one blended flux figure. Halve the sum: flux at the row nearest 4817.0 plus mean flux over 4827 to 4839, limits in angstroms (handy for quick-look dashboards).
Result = 9.4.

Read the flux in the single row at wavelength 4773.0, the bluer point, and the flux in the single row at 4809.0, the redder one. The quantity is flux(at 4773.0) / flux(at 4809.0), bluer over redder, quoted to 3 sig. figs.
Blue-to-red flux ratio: 1.05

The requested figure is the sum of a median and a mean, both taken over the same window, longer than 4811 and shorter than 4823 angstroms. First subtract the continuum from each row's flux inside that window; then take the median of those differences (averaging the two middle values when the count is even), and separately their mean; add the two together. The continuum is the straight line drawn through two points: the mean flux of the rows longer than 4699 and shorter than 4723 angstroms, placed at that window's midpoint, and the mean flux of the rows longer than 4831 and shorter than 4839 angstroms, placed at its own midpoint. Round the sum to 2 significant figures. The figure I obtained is -1.5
